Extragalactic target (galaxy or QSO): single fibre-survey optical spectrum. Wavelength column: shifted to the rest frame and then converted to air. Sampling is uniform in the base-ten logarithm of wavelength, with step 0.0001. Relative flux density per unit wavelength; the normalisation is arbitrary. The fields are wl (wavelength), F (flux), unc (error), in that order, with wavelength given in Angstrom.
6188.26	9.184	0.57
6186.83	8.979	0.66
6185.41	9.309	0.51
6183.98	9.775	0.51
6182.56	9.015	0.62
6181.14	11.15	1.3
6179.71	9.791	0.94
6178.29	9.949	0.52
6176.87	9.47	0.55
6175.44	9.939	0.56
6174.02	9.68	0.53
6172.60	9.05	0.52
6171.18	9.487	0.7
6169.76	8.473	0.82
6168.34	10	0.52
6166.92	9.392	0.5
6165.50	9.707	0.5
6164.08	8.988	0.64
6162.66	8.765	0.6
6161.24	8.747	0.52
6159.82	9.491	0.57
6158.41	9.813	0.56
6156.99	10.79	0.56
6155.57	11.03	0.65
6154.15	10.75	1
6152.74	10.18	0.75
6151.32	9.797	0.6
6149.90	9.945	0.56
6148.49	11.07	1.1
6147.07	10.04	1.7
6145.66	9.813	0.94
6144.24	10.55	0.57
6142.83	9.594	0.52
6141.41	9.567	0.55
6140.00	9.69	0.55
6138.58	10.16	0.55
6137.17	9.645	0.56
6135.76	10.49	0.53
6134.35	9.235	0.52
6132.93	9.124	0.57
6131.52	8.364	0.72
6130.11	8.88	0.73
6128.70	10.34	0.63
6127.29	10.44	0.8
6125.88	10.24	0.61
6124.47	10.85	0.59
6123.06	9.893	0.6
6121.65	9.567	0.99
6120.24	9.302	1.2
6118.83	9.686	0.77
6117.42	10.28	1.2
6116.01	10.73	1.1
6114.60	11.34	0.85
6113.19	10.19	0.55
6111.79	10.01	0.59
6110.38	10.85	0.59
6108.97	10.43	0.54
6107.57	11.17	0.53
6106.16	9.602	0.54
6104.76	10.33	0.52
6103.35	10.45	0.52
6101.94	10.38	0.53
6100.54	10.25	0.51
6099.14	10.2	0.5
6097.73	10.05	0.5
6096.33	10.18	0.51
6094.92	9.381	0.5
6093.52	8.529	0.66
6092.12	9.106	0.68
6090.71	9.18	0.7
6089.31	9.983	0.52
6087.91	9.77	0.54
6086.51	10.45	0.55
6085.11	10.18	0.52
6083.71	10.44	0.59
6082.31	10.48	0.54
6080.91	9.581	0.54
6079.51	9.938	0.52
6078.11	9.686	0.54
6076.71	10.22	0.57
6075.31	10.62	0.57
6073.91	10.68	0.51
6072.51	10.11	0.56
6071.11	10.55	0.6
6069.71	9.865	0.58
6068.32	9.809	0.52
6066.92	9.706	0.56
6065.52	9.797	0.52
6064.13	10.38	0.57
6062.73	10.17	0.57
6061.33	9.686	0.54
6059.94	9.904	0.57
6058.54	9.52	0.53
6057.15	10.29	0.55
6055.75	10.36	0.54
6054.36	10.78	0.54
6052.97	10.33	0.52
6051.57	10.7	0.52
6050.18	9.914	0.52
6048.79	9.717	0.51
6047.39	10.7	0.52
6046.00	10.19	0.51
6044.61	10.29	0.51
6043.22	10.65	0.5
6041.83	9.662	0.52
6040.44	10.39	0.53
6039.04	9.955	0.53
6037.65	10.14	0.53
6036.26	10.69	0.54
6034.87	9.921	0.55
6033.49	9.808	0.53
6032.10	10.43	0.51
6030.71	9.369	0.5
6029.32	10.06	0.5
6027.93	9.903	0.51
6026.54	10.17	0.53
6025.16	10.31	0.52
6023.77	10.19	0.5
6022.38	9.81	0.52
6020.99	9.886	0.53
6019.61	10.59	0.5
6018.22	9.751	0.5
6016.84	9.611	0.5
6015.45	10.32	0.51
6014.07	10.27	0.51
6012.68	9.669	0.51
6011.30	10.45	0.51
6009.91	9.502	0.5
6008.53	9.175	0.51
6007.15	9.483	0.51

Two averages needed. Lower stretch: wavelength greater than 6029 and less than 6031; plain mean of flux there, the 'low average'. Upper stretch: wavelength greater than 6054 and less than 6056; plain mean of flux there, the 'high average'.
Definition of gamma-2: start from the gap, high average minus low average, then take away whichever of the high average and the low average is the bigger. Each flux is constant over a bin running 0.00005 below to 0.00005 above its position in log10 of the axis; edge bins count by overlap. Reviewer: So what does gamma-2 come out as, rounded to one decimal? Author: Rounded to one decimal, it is -9.7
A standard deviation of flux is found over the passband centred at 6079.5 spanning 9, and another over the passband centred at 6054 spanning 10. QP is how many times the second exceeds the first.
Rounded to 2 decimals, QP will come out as 1.07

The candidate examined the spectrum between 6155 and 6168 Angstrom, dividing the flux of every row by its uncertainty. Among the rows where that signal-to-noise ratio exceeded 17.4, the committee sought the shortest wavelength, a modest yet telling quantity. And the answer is 6156.99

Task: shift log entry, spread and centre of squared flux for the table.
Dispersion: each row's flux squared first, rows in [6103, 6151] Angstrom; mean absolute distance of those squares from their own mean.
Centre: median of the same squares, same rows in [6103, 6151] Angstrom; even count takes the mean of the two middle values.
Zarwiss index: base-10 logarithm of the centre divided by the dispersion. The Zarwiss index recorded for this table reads 0.98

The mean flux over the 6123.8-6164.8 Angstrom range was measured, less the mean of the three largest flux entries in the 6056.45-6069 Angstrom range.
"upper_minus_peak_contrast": -0.40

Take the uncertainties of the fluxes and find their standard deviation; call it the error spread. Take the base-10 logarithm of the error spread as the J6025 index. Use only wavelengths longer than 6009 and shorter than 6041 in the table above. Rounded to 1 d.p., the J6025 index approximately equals -1.8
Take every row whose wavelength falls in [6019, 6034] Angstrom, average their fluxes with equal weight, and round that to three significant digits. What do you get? 10.0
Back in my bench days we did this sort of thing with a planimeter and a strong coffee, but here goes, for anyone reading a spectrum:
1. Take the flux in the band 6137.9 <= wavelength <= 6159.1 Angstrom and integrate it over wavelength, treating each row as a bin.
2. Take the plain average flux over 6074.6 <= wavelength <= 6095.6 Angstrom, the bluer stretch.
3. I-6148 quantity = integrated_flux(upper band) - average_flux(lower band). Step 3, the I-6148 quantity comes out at 206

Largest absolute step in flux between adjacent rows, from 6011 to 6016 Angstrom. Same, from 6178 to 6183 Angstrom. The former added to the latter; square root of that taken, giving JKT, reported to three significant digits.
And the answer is 1.71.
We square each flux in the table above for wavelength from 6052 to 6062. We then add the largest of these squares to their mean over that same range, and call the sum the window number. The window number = 219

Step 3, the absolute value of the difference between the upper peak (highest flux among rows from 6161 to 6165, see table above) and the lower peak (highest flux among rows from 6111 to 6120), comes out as 2.4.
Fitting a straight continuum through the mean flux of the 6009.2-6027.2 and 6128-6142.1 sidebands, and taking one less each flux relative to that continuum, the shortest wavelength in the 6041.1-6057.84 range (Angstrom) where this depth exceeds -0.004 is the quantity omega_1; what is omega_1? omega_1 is 6041.83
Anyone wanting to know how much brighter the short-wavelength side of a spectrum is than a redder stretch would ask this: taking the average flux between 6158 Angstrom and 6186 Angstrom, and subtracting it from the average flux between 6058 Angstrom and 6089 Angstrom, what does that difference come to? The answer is 0.6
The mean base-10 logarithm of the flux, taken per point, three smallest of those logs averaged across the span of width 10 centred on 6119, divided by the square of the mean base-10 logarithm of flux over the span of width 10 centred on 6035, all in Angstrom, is 0.975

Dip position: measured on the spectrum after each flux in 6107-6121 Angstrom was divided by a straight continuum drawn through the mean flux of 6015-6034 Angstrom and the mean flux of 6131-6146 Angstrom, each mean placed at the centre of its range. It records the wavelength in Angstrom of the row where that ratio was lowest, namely 6120.24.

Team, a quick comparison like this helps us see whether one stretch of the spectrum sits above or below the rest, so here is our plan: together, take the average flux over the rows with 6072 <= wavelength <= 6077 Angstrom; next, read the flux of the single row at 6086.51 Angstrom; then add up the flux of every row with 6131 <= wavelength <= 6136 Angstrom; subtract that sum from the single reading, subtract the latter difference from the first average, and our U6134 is 37.2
